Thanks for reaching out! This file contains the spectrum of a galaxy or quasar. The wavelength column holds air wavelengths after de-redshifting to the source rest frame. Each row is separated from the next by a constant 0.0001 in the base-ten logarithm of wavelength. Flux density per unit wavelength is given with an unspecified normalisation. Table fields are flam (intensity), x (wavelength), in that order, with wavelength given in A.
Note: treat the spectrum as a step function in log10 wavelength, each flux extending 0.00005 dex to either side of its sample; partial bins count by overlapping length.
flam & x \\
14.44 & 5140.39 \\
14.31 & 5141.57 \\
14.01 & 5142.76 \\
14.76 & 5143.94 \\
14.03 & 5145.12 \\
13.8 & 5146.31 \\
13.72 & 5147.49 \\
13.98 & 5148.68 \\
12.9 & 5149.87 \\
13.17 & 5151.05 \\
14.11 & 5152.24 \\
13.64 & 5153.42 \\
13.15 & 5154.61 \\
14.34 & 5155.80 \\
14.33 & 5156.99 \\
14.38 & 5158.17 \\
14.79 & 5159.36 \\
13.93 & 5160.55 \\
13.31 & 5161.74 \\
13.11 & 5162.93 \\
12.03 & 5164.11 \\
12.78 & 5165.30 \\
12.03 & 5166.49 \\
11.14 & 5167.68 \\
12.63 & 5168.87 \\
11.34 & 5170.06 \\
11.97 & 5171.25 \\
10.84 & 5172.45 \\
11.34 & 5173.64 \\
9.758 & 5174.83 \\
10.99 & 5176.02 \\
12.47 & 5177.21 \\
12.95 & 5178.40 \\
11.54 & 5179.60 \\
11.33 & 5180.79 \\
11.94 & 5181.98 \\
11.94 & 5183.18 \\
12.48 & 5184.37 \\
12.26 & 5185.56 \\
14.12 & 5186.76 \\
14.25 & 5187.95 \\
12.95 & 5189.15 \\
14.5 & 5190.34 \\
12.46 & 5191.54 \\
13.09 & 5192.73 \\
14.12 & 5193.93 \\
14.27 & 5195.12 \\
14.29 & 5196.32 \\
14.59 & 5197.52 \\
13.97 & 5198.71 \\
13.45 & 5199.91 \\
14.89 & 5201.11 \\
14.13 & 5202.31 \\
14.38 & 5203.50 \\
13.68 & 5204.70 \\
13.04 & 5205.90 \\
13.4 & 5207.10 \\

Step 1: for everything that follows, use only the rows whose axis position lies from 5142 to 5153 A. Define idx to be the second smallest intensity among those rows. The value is 13.17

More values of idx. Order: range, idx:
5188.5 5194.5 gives 12.95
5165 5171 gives 11.34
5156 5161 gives 14.33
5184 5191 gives 12.48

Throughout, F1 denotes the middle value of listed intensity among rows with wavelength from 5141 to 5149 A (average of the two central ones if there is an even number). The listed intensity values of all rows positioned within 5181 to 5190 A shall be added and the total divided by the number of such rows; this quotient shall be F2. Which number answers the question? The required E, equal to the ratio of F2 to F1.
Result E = 0.92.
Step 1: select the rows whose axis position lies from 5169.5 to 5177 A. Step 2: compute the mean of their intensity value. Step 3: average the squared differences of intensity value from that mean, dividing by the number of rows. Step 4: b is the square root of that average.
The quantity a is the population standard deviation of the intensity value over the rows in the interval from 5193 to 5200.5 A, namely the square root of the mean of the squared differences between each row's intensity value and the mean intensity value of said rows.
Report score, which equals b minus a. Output 0.3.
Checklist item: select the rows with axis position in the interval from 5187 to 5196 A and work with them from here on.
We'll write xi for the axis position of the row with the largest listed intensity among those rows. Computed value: 5190.34 A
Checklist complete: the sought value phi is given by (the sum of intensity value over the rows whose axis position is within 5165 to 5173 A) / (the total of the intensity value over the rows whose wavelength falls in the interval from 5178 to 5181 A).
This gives 2.3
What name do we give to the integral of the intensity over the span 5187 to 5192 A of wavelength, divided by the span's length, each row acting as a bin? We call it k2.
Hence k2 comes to 13.6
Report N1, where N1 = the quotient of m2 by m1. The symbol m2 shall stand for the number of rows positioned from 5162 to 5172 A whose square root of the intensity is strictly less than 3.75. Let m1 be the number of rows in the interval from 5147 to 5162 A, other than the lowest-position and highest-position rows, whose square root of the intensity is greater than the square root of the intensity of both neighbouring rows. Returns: 2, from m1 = 4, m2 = 8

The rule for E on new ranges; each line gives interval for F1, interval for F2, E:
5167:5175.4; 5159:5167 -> 1.16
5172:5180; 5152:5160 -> 1.24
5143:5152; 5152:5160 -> 1.02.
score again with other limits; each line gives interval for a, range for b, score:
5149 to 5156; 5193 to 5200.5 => -0.2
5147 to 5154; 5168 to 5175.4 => 0.5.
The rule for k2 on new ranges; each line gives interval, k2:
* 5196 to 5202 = 14.2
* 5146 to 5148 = 13.8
